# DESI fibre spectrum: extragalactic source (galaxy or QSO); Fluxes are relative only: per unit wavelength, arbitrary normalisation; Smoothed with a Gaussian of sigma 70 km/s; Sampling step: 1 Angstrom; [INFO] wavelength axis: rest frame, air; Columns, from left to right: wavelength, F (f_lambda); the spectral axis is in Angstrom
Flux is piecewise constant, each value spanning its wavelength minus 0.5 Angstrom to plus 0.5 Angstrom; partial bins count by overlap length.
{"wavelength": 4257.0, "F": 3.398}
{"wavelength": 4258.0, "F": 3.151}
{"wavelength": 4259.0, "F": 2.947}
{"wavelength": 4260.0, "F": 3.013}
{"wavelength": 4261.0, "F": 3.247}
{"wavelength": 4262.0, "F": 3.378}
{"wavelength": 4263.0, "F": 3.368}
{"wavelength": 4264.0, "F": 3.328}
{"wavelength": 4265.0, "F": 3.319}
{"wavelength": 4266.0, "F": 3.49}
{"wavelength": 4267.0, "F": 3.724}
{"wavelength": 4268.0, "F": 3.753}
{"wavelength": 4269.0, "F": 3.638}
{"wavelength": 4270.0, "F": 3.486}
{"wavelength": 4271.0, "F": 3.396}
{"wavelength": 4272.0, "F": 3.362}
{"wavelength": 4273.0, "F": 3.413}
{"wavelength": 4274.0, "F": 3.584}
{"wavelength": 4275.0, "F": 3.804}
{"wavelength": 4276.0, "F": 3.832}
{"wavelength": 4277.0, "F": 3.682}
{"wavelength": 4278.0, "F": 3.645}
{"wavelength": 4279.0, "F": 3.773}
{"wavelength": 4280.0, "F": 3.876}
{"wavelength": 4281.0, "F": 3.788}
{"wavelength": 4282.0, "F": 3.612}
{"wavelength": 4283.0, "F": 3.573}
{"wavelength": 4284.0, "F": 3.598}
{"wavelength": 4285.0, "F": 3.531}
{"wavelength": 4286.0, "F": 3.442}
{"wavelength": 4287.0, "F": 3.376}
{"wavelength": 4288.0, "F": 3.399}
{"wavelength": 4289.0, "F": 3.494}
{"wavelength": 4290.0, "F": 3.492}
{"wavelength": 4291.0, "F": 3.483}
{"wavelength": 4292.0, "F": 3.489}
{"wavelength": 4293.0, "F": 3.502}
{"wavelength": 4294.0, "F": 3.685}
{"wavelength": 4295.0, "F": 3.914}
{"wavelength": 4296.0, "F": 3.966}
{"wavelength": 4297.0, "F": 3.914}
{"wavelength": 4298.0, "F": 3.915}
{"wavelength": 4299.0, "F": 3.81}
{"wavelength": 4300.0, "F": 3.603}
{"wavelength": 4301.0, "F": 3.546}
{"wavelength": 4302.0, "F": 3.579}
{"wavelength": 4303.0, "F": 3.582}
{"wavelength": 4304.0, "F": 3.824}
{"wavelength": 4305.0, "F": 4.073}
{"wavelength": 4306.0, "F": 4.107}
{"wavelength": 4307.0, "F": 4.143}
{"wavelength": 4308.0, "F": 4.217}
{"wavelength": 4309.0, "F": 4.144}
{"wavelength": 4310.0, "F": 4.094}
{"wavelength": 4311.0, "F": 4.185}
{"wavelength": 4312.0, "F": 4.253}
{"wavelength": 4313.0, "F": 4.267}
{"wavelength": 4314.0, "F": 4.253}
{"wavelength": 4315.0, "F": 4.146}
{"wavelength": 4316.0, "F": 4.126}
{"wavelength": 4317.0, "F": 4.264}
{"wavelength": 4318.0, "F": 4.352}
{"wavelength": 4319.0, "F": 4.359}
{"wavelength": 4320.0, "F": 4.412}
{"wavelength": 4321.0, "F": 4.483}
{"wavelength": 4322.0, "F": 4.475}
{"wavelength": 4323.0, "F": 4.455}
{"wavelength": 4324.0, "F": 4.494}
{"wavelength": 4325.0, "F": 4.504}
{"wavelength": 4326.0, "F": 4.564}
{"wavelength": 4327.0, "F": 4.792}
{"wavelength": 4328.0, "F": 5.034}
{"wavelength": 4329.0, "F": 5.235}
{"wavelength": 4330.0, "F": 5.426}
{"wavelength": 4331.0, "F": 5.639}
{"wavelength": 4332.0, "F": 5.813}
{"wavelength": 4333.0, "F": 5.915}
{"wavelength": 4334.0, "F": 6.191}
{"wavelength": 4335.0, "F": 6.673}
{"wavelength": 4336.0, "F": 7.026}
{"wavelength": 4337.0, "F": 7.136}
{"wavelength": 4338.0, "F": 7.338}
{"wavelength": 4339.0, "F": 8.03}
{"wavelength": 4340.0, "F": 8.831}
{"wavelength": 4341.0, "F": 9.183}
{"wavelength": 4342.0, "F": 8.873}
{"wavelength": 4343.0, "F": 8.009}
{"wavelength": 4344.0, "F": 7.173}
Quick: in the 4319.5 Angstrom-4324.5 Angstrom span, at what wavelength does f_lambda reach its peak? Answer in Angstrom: 4324.0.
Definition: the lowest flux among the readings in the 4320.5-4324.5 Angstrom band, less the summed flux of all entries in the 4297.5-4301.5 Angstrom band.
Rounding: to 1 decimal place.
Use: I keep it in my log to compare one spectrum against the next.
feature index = -10.4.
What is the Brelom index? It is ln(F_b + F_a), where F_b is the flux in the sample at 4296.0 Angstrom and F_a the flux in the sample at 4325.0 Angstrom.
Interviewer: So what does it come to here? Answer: 2.14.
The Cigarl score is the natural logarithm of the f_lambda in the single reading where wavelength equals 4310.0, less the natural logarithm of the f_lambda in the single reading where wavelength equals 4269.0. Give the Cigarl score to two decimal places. 0.12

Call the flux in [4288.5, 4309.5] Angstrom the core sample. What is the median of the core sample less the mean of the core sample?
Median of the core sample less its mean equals 0.025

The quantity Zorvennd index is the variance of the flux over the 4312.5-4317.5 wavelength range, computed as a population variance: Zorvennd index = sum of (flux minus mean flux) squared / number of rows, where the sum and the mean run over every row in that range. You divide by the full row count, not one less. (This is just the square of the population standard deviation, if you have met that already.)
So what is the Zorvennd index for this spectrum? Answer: 0.004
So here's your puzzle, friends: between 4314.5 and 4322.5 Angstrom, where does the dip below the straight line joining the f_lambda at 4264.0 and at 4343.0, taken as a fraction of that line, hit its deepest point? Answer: 4316.0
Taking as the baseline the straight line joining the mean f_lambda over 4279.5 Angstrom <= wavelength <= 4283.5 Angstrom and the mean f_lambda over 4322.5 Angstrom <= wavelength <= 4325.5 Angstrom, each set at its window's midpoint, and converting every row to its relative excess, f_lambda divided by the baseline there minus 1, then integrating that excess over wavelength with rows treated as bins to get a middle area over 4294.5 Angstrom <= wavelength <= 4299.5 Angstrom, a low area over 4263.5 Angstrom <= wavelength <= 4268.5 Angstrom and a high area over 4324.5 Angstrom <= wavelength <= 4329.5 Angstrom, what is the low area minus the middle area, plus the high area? 0.56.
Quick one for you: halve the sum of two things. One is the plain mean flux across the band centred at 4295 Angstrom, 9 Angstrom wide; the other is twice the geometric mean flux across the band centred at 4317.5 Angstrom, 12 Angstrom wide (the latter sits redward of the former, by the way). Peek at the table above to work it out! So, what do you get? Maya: 6.2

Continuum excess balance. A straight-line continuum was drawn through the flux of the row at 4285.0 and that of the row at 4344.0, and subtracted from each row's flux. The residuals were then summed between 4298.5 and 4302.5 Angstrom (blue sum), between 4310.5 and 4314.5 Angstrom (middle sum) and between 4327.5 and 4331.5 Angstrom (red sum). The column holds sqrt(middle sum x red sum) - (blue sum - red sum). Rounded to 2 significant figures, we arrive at 3.5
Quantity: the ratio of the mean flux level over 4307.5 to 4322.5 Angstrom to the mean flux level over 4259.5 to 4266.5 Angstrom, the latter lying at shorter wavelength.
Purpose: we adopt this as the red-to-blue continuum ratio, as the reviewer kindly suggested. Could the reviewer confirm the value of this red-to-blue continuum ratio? 1.29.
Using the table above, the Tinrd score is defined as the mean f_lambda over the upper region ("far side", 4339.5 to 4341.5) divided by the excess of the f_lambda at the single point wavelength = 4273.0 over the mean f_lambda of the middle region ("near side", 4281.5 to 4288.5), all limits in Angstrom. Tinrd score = -99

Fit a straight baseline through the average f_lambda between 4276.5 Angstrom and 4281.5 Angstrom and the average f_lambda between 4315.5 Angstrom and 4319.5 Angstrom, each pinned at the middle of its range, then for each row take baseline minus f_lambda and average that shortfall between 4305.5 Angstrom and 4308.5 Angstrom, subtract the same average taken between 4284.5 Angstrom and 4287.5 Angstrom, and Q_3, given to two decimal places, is -0.42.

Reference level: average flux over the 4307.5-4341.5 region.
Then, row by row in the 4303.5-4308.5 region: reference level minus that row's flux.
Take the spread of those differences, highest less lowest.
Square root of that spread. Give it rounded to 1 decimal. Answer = 0.6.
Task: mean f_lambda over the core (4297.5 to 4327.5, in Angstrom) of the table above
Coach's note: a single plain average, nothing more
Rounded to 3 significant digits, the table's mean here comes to 4.17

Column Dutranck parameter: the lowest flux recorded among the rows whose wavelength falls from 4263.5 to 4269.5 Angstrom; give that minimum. 3.319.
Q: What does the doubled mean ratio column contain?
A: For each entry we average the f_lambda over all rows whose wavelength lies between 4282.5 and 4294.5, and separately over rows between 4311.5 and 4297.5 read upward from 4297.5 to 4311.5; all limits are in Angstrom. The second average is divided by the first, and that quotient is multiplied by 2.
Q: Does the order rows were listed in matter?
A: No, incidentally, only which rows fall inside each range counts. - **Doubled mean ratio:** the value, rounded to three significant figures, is 2.23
